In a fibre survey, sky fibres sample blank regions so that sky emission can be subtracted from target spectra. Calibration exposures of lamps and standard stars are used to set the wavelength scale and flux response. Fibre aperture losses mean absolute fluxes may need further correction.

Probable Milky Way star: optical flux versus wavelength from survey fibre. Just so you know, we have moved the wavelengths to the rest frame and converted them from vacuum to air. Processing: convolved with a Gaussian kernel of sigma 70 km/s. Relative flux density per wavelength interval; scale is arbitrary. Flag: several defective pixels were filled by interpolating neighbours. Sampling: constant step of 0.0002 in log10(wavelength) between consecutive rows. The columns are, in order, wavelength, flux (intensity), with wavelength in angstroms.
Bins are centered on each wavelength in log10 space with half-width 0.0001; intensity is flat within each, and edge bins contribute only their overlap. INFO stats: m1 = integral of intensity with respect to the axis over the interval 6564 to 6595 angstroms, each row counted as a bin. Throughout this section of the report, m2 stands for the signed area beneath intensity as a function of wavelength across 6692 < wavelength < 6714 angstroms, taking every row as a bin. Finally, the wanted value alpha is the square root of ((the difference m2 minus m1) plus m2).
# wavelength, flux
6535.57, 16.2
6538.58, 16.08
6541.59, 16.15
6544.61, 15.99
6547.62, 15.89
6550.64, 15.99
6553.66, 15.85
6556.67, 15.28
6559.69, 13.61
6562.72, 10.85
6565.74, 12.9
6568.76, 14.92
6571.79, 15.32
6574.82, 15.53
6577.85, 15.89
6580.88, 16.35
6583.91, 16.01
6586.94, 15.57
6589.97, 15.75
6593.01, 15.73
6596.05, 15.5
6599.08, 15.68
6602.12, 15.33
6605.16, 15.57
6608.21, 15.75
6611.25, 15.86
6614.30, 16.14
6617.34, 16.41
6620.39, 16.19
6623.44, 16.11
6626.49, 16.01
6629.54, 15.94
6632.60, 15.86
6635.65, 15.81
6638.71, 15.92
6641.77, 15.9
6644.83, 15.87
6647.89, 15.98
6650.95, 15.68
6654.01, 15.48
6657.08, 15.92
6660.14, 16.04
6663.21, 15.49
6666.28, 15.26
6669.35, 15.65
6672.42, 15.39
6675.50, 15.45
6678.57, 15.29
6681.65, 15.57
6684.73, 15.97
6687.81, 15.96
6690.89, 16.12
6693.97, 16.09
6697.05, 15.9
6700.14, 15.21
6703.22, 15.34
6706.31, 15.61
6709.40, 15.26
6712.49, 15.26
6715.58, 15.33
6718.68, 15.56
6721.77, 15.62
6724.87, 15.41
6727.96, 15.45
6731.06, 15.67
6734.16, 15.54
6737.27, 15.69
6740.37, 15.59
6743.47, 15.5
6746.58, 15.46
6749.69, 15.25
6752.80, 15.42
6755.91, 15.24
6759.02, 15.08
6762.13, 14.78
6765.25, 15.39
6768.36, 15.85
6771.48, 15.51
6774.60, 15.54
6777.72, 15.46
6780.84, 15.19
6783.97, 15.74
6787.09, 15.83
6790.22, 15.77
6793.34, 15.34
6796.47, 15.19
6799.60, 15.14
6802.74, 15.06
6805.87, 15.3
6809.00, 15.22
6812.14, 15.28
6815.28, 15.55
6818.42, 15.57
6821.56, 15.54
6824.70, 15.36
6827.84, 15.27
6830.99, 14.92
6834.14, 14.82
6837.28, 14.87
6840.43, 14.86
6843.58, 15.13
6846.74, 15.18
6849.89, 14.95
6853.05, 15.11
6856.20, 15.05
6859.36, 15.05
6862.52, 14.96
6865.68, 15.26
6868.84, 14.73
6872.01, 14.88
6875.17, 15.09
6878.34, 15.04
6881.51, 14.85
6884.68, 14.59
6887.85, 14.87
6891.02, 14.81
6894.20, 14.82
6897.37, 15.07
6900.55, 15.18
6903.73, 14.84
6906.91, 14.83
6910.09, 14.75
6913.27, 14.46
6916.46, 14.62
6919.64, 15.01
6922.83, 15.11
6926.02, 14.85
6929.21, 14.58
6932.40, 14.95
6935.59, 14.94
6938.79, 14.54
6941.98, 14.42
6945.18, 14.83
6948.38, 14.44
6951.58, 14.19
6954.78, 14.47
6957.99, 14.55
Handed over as 14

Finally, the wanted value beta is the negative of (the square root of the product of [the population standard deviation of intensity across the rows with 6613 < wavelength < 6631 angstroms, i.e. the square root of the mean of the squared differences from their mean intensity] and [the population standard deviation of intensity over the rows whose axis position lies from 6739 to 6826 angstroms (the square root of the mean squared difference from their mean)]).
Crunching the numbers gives -0.19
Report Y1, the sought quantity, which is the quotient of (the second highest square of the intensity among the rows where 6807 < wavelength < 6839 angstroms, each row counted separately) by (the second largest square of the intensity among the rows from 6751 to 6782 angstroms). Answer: 1.00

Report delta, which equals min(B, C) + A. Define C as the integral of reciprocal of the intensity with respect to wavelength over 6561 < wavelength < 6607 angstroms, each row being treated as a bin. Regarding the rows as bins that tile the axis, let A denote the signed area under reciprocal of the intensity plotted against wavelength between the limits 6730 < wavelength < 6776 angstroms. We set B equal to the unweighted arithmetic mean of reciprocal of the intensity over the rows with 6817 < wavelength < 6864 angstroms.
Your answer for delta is 3.05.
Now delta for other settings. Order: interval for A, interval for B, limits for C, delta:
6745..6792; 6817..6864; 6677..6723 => 3.11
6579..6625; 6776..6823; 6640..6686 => 2.97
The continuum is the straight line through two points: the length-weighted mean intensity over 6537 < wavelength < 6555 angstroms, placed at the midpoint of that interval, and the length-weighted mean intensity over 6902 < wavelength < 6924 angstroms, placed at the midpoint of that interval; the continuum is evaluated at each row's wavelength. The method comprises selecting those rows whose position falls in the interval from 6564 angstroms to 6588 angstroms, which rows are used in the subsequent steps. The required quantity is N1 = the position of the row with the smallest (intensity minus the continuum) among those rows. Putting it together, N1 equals 6565.74 angstroms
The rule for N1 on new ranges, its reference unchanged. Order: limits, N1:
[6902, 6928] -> 6913.27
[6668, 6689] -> 6678.57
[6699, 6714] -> 6700.14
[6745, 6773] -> 6762.13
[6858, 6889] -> 6884.68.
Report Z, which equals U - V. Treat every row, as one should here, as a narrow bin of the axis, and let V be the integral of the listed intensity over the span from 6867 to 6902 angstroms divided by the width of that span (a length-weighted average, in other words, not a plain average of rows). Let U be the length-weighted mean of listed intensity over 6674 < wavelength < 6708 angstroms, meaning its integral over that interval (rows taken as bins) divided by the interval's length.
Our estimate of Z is 0.8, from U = 15.7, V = 14.90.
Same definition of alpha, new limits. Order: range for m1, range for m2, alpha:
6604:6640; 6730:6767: 24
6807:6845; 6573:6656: 45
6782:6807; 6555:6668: 56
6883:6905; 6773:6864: 49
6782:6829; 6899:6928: 12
